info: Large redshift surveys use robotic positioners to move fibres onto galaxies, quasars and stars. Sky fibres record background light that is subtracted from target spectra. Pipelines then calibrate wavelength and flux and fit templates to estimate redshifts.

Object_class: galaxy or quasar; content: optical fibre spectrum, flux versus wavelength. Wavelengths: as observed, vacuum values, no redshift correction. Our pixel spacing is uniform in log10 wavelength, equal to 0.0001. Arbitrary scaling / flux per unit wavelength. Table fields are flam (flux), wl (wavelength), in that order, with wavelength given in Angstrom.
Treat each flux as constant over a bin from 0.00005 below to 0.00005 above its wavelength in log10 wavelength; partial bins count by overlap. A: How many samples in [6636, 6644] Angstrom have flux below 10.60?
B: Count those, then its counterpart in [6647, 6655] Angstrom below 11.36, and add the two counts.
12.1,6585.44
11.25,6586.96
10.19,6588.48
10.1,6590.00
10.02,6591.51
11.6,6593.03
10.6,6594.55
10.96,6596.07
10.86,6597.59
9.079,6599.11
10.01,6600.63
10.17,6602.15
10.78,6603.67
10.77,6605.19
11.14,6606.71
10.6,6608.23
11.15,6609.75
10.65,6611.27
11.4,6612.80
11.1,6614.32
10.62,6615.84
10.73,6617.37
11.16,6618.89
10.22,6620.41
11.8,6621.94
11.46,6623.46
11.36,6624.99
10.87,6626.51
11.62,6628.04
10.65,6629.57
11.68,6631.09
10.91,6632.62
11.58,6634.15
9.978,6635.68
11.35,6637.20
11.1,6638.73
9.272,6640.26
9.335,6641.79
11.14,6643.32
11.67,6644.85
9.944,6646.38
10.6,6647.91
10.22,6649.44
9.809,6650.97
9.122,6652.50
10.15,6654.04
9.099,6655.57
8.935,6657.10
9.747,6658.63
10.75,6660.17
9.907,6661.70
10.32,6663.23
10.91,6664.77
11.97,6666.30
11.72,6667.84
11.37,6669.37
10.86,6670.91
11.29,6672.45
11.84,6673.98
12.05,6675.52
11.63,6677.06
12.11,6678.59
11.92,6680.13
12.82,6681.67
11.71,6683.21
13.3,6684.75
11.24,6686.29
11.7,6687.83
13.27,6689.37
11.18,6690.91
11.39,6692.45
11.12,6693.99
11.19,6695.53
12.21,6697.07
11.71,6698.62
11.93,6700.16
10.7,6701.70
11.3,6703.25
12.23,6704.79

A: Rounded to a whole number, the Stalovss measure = 7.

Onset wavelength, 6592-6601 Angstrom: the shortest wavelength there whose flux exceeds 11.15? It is 6593.03 Angstrom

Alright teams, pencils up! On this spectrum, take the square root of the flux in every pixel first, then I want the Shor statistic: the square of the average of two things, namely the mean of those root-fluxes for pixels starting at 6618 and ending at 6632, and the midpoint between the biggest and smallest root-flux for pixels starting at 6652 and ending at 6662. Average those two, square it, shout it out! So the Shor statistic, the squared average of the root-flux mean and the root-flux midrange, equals 10.5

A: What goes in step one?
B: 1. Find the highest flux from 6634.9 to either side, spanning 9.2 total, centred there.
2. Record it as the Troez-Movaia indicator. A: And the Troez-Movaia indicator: 11.68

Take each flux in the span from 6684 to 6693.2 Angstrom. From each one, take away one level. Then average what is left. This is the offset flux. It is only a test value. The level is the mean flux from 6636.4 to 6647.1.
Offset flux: 1.5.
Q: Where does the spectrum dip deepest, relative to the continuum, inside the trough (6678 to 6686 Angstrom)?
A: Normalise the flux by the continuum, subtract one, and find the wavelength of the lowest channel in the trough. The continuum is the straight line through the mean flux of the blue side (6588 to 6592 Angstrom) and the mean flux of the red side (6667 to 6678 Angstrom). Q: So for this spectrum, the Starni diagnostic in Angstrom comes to 6683.21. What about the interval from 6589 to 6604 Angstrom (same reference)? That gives 6599.11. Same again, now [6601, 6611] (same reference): 6602.15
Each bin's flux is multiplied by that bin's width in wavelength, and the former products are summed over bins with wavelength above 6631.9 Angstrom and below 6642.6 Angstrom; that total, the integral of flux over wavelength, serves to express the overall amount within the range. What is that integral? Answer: 112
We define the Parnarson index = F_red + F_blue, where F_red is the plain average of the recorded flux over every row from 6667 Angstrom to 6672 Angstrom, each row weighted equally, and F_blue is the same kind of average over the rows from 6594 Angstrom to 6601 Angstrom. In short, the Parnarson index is 21.6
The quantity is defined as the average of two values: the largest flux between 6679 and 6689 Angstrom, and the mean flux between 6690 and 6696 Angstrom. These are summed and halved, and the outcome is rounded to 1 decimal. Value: 12.3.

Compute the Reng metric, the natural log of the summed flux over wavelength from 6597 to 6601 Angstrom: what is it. 3.40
